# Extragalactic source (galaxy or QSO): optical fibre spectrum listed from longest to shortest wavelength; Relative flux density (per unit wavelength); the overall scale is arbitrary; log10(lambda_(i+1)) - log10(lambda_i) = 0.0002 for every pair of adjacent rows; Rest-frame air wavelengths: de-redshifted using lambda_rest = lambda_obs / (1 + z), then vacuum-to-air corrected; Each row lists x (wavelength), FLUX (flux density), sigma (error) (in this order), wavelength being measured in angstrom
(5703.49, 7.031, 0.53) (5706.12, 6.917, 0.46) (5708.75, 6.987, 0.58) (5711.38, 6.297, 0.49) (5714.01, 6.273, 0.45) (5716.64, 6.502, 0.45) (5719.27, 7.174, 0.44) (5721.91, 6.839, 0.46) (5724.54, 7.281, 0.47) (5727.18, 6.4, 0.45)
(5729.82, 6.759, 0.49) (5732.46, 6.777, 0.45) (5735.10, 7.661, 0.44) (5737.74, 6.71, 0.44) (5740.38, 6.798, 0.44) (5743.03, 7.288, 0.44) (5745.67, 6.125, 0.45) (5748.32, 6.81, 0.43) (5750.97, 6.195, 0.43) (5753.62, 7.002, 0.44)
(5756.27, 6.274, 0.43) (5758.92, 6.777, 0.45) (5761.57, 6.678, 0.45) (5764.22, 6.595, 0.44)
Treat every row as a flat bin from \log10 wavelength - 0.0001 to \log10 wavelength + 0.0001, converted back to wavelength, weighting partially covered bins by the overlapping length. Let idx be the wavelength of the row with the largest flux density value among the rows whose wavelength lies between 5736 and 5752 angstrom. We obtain 5743.03 angstrom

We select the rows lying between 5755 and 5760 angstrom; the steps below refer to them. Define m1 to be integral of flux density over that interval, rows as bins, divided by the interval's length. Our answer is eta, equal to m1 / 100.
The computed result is 0.0652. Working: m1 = 6.52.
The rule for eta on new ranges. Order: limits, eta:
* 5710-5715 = 0.0630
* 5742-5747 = 0.0668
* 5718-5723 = 0.0700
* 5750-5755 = 0.0662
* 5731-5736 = 0.0717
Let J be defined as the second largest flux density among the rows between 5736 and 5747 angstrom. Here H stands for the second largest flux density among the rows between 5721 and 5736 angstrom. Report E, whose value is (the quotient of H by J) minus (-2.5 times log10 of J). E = 3.15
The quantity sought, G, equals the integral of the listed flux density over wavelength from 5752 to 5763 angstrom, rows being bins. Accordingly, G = 73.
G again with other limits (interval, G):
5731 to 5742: 77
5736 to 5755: 128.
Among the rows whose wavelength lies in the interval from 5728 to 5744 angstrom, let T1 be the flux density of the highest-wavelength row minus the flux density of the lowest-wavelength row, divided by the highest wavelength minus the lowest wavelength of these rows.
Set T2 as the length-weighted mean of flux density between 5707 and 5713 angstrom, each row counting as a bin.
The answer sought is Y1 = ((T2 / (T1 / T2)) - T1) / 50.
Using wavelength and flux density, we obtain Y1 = 22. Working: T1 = 0.04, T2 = 6.64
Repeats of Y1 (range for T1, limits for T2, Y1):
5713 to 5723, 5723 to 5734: 13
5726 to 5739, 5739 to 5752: 30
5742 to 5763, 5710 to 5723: -27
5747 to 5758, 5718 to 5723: -15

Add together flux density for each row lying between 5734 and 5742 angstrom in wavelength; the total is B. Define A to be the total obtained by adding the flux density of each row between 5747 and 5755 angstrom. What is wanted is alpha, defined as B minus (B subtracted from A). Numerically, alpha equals 22.3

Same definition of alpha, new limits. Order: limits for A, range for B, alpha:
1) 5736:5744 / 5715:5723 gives 20.2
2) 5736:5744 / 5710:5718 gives 17.3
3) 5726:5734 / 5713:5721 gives 20.0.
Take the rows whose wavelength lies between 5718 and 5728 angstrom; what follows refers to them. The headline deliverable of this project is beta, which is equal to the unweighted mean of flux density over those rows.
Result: 6.92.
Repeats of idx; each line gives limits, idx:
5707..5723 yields 5719.27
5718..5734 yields 5724.54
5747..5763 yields 5753.62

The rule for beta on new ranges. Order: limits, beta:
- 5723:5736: 6.98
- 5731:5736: 7.22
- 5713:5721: 6.65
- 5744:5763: 6.55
